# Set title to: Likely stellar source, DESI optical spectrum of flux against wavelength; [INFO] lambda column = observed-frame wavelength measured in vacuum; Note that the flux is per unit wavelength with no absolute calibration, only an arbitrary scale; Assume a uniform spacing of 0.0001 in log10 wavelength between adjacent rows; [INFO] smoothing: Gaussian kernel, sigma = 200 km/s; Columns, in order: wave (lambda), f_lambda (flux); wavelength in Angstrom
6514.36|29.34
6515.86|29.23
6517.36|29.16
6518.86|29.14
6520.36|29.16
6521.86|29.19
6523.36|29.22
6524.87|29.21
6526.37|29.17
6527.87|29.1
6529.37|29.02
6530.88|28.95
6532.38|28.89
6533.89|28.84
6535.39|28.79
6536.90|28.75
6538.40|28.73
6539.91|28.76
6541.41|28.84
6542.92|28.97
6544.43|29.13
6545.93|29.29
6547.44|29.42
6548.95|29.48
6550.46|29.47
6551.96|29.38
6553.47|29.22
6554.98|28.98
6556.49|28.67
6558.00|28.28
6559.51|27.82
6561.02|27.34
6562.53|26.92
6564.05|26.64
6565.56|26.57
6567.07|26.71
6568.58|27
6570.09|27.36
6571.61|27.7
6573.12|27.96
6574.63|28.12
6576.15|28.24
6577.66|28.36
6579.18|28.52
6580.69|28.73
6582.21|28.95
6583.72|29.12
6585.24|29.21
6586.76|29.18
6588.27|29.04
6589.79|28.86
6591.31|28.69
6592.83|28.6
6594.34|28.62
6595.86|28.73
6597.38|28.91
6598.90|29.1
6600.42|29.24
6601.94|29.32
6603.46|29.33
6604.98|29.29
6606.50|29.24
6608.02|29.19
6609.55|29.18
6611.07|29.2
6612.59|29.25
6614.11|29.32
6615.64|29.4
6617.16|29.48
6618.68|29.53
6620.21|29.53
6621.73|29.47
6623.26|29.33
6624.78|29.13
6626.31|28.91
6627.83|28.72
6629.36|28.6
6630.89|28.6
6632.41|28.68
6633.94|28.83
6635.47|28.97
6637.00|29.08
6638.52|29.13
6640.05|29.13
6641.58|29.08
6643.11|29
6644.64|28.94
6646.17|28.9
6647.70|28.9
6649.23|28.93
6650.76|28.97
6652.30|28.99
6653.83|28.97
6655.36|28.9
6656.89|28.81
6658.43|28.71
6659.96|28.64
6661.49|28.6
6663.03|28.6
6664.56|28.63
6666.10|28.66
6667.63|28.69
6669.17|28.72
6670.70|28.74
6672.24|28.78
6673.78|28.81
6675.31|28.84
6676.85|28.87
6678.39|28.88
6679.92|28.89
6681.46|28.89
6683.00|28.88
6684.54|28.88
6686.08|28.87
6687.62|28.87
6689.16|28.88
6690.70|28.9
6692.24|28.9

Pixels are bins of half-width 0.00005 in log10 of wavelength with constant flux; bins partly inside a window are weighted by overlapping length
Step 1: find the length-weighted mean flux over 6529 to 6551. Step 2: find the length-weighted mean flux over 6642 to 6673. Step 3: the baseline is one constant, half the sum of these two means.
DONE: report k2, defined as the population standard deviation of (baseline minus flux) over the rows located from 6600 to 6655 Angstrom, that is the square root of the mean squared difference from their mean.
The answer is 0.25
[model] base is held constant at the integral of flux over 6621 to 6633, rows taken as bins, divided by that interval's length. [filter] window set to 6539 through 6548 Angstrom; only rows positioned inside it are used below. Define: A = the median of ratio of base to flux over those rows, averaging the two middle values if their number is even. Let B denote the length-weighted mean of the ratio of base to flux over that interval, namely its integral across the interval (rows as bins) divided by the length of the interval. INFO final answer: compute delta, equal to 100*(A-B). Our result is 0.02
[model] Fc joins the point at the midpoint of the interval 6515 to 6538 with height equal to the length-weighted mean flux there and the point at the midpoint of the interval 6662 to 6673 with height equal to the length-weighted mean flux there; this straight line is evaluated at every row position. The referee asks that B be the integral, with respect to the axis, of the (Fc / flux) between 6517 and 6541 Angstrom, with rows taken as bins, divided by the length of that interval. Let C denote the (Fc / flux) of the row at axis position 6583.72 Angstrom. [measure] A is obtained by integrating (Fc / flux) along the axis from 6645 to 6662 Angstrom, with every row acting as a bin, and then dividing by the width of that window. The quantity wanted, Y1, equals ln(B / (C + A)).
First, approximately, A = 1.00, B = 1.002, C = 0.99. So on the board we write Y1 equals -0.685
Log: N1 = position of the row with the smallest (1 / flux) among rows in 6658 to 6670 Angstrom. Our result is 6669.17 Angstrom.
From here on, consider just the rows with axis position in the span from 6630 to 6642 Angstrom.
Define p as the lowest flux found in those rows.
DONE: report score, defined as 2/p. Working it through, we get 0.0699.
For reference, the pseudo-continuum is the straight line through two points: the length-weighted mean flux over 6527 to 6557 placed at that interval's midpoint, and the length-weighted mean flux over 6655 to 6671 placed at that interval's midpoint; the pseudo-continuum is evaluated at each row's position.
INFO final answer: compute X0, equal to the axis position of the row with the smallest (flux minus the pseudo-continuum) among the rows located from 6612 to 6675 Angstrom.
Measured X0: 6629.36 Angstrom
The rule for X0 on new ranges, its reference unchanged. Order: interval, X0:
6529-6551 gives 6538.40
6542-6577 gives 6565.56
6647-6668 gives 6661.49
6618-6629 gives 6627.83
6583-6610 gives 6592.83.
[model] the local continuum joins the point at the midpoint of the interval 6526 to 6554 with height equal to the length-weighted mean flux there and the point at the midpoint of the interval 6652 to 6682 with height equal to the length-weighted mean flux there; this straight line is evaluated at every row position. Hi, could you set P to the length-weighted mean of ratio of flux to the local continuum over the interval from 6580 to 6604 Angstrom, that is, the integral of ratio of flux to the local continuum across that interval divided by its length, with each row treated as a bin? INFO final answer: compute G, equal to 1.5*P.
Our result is 1.501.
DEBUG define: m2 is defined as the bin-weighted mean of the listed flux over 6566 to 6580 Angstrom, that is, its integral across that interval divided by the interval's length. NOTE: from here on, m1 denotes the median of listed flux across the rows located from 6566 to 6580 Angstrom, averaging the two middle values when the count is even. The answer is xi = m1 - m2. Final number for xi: 0.20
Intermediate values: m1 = 28.0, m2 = 27.8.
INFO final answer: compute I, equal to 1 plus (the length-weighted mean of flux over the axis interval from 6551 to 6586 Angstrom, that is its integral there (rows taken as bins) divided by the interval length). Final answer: 29.1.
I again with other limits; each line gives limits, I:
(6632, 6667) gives 29.9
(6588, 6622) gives 30.1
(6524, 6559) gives 30.0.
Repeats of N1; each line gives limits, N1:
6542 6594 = 6548.95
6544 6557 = 6548.95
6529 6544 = 6529.37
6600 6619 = 6618.68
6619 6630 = 6620.21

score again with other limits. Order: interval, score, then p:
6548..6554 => 0.0684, 29.22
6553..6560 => 0.0719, 27.82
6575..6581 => 0.0708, 28.24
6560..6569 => 0.0753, 26.57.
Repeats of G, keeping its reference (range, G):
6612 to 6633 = 1.514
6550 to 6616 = 1.479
